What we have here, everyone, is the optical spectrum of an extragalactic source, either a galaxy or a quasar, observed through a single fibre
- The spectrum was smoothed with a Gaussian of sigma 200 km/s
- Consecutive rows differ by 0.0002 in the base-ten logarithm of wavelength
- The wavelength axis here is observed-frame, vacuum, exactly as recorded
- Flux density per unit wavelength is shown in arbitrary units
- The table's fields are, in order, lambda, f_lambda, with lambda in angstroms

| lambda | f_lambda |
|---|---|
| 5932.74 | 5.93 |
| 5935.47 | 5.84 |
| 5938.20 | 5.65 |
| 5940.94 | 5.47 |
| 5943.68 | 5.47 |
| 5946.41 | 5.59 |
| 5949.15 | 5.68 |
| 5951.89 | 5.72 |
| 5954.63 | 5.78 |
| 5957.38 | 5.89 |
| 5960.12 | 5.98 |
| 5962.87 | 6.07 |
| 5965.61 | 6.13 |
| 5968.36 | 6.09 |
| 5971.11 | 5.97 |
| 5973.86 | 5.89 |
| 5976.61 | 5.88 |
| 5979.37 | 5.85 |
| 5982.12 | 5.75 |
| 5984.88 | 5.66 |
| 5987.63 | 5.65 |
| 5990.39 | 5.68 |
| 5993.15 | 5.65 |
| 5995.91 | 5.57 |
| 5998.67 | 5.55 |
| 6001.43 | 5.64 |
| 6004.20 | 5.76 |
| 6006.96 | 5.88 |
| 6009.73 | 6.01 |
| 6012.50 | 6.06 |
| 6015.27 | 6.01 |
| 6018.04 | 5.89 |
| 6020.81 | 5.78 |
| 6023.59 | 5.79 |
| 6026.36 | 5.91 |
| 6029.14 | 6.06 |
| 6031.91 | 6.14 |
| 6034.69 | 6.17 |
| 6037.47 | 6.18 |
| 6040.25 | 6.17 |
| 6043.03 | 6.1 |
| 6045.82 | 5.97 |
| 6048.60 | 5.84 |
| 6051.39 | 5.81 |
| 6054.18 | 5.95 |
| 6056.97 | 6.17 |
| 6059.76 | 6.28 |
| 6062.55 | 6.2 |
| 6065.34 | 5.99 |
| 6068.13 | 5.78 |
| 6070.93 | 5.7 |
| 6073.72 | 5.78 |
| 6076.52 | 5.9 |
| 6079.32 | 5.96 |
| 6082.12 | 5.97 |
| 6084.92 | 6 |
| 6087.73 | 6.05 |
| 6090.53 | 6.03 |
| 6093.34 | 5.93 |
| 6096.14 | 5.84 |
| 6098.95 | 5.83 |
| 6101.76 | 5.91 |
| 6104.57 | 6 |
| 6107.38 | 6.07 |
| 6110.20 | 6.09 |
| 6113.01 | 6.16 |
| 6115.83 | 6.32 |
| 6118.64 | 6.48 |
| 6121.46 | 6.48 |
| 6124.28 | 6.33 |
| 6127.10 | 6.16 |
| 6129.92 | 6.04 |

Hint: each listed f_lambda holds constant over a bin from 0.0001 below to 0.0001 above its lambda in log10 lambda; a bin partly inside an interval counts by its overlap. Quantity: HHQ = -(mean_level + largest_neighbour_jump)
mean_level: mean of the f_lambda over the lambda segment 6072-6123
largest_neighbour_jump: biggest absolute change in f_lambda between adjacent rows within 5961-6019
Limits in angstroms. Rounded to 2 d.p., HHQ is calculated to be -6.17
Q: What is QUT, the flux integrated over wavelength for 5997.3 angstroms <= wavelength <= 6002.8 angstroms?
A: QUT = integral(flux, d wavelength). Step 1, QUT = 31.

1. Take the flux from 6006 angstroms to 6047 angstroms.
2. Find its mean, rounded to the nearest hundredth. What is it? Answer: 6.01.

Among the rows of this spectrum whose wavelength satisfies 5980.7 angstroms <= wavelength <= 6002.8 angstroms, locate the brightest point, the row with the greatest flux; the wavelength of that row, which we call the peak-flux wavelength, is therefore 5982.12 angstroms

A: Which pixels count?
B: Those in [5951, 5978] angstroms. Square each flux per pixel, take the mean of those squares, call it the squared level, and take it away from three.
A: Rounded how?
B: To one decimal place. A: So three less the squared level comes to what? -32.3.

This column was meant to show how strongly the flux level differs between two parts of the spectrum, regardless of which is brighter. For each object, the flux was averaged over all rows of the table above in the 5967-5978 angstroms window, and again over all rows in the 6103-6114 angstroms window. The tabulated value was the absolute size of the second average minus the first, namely 0.12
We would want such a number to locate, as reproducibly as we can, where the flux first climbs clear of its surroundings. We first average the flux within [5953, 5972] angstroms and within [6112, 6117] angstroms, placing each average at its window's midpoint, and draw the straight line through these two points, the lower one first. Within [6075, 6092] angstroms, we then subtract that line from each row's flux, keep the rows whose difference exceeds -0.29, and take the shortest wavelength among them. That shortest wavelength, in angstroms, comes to 6076.52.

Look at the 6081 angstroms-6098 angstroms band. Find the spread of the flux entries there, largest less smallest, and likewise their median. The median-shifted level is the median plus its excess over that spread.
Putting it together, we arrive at 11.8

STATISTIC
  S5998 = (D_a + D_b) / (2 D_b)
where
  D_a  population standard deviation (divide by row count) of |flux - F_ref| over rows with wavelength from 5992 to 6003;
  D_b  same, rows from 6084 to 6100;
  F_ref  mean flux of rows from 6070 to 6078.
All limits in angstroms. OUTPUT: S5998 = 0.75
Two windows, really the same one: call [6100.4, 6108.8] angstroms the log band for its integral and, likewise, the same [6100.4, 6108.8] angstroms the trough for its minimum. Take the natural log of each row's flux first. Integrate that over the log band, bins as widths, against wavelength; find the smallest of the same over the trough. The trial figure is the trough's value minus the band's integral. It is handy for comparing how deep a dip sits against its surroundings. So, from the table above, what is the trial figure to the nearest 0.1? -13.3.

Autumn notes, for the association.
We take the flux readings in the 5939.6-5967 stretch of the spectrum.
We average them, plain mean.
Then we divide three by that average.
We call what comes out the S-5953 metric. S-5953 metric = 0.519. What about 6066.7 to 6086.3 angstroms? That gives 0.511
